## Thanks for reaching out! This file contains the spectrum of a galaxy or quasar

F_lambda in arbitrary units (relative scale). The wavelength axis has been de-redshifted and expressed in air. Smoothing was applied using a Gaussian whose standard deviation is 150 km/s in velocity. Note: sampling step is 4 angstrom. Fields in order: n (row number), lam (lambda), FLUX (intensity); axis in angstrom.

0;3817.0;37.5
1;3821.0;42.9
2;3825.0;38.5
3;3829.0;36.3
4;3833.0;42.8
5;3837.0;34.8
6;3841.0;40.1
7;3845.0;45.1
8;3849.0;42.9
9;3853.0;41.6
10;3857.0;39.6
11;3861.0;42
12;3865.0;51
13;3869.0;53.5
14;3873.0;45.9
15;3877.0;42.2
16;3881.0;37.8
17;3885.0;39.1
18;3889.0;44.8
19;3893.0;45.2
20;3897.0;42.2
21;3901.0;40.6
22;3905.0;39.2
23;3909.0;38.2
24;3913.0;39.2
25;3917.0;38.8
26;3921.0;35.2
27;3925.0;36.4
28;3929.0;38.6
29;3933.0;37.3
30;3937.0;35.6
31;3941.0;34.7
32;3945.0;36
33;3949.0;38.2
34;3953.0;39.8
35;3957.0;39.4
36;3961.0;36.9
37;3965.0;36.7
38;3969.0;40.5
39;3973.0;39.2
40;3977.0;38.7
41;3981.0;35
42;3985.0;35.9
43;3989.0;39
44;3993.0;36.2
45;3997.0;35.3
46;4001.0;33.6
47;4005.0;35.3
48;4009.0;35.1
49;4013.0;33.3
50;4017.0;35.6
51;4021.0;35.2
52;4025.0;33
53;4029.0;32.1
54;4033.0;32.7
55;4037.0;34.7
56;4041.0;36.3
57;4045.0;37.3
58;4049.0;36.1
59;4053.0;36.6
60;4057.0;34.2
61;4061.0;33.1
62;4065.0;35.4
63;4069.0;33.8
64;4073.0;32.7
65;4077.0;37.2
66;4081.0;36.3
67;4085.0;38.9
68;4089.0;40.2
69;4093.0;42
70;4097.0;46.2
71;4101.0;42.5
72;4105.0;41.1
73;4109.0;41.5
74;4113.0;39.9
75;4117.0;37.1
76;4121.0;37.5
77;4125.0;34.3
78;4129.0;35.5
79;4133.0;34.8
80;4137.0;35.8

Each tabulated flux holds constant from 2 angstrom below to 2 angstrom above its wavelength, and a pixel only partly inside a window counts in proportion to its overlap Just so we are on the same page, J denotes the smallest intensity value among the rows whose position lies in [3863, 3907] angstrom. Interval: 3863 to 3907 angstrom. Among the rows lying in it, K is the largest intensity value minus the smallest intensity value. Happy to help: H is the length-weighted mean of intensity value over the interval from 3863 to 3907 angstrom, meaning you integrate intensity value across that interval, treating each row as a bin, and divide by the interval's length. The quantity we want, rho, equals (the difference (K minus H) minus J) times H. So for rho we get -2883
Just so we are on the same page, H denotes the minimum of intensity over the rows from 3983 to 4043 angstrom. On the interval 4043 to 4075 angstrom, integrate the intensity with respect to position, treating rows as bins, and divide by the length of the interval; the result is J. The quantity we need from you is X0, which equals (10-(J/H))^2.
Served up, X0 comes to 79.4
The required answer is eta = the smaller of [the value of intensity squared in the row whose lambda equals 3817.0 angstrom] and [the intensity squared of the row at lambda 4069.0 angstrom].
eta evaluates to 1142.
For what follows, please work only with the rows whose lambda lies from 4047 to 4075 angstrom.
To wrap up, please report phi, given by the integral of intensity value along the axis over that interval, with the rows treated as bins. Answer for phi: 968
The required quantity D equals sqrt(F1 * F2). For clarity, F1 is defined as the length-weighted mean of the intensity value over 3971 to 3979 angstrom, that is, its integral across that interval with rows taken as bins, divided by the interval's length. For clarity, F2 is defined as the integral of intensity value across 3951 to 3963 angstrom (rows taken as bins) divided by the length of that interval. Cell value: 38.8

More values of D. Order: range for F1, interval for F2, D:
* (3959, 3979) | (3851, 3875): 41.8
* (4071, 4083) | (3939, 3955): 36.3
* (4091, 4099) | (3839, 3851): 43.4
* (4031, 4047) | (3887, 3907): 38.7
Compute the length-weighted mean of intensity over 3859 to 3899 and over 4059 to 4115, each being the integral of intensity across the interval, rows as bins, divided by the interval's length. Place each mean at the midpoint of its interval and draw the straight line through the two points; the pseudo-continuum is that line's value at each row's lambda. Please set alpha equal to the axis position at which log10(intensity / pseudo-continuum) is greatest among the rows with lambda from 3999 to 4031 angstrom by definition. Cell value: 4017.0 angstrom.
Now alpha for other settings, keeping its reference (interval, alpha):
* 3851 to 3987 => 3869.0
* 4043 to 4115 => 4097.0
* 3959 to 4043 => 3969.0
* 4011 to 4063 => 4045.0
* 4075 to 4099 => 4097.0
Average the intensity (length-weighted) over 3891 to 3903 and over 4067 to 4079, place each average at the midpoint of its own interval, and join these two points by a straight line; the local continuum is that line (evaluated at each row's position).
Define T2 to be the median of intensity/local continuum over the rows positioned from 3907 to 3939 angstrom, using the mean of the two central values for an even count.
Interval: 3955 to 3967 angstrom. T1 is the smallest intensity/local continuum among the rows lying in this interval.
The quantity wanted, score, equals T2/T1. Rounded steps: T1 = 0.93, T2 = 0.91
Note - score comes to 1.0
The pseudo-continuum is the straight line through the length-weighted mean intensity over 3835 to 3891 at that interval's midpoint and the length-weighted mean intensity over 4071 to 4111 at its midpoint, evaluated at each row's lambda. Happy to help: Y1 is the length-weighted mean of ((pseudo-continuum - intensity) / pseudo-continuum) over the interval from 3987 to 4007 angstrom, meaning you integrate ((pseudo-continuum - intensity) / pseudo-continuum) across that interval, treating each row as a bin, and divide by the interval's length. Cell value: 0.13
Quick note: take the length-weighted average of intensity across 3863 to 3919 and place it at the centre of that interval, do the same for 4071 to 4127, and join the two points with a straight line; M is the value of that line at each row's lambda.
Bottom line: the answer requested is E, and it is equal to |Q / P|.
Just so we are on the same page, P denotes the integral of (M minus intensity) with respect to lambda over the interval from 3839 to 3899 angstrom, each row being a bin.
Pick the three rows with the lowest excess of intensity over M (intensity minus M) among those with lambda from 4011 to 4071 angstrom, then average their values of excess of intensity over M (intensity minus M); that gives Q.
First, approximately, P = -28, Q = -7.7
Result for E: 0.279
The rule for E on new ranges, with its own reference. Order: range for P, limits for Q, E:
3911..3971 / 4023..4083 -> 0.030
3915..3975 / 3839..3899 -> 0.016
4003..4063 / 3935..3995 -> 0.020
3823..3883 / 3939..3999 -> 0.098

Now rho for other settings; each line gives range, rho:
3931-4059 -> -2160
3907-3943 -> -2498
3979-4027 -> -2190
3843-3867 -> -3142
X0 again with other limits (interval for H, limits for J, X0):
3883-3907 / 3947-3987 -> 81.5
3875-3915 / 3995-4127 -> 81.6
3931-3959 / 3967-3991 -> 79.3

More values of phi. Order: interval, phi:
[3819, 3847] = 1122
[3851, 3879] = 1263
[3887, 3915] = 1158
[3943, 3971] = 1070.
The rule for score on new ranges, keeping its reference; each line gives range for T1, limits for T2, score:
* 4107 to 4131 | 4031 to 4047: 0.9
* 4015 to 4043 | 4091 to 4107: 1.4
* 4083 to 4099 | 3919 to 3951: 0.8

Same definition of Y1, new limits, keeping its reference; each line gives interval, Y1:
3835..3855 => 0.05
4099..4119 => -0.02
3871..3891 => 0.02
